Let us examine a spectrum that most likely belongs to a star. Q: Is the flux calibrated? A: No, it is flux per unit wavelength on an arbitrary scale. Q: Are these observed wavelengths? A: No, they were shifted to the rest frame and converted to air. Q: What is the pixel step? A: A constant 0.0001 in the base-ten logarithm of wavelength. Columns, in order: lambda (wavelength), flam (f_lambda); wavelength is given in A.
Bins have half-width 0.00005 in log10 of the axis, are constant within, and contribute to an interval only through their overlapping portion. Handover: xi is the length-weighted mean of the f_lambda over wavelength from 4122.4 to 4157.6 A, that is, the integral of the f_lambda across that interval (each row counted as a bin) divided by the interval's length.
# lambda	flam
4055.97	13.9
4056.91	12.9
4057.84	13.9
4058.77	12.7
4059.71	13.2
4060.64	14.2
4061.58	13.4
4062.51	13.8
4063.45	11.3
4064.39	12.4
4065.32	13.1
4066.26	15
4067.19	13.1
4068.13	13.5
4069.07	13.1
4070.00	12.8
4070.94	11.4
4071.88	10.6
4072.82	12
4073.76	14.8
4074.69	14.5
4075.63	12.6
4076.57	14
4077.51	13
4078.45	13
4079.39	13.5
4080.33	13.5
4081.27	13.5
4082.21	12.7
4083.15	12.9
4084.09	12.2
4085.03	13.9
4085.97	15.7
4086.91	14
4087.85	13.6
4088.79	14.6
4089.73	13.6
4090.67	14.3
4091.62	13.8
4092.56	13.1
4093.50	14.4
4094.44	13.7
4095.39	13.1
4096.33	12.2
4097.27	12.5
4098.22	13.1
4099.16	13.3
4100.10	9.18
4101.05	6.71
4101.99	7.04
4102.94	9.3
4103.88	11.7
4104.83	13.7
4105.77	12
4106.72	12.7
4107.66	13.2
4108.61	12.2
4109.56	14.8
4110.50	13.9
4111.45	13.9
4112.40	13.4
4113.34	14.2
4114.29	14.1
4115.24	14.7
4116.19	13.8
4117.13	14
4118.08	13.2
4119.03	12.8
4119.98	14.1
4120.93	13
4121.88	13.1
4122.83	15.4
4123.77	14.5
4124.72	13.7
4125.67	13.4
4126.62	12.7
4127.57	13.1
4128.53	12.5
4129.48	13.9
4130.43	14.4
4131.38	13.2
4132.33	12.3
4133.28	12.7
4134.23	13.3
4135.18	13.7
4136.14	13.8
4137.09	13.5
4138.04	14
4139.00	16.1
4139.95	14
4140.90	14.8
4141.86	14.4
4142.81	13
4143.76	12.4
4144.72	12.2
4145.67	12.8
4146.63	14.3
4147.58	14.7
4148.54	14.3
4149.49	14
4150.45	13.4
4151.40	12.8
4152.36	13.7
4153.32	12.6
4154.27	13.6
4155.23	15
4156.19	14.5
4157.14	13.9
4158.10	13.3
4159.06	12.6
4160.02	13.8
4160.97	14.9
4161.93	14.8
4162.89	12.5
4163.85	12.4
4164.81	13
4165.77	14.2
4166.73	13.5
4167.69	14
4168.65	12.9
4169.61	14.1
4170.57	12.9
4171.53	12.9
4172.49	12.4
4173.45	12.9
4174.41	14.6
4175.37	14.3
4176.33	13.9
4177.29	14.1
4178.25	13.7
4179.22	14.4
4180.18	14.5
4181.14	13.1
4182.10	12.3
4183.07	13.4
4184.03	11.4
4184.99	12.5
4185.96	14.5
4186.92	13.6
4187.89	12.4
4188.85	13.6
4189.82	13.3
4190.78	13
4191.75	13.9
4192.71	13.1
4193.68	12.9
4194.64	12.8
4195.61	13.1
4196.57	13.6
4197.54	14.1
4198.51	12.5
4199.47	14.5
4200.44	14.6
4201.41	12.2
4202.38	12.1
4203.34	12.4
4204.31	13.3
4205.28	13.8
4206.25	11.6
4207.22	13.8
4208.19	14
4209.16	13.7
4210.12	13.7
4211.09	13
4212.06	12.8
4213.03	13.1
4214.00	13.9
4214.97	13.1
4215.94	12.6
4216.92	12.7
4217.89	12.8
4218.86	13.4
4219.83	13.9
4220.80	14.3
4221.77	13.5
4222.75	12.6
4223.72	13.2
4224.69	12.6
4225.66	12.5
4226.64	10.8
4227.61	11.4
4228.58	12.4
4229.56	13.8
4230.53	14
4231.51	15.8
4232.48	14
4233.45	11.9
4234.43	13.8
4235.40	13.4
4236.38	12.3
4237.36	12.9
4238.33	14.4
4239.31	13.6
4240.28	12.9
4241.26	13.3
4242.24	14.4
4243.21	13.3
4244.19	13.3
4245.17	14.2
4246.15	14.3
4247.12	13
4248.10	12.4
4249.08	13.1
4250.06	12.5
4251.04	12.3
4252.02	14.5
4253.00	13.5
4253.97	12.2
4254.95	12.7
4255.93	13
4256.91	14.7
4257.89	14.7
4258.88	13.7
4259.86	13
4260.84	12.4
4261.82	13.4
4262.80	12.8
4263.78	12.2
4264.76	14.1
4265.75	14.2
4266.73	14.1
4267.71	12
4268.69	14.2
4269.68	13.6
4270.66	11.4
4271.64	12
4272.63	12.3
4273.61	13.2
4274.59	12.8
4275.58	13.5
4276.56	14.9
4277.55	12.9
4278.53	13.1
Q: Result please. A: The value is 13.7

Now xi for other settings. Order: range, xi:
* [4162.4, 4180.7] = 13.5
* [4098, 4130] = 12.8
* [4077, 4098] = 13.5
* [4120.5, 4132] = 13.6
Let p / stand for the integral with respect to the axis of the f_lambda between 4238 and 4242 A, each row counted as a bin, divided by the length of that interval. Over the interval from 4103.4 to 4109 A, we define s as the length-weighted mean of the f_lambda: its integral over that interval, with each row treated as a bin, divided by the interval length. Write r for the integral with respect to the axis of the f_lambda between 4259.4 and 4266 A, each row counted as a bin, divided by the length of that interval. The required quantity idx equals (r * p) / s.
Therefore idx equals 14.1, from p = 13.6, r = 13.1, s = 12.6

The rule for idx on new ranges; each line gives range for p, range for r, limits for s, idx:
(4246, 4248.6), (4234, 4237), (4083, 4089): 12.4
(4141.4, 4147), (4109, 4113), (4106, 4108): 14.3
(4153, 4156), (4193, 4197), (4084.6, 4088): 12.6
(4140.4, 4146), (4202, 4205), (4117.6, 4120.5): 12.7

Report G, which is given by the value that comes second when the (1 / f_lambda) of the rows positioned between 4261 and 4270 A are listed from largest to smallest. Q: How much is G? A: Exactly 0.0820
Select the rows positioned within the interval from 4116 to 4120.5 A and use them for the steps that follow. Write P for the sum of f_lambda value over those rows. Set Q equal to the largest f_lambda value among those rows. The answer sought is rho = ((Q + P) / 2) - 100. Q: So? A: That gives -59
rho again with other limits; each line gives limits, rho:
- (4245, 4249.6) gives -59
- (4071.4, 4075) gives -67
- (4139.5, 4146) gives -46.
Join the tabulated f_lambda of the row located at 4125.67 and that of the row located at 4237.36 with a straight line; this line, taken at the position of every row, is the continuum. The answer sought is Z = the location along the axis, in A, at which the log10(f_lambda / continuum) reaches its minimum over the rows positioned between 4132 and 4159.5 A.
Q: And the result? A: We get 4144.72 A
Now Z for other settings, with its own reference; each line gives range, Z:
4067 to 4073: 4071.88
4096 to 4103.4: 4101.05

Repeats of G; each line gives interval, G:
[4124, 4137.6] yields 0.0800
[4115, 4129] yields 0.0787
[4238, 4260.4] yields 0.0813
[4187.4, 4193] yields 0.0769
